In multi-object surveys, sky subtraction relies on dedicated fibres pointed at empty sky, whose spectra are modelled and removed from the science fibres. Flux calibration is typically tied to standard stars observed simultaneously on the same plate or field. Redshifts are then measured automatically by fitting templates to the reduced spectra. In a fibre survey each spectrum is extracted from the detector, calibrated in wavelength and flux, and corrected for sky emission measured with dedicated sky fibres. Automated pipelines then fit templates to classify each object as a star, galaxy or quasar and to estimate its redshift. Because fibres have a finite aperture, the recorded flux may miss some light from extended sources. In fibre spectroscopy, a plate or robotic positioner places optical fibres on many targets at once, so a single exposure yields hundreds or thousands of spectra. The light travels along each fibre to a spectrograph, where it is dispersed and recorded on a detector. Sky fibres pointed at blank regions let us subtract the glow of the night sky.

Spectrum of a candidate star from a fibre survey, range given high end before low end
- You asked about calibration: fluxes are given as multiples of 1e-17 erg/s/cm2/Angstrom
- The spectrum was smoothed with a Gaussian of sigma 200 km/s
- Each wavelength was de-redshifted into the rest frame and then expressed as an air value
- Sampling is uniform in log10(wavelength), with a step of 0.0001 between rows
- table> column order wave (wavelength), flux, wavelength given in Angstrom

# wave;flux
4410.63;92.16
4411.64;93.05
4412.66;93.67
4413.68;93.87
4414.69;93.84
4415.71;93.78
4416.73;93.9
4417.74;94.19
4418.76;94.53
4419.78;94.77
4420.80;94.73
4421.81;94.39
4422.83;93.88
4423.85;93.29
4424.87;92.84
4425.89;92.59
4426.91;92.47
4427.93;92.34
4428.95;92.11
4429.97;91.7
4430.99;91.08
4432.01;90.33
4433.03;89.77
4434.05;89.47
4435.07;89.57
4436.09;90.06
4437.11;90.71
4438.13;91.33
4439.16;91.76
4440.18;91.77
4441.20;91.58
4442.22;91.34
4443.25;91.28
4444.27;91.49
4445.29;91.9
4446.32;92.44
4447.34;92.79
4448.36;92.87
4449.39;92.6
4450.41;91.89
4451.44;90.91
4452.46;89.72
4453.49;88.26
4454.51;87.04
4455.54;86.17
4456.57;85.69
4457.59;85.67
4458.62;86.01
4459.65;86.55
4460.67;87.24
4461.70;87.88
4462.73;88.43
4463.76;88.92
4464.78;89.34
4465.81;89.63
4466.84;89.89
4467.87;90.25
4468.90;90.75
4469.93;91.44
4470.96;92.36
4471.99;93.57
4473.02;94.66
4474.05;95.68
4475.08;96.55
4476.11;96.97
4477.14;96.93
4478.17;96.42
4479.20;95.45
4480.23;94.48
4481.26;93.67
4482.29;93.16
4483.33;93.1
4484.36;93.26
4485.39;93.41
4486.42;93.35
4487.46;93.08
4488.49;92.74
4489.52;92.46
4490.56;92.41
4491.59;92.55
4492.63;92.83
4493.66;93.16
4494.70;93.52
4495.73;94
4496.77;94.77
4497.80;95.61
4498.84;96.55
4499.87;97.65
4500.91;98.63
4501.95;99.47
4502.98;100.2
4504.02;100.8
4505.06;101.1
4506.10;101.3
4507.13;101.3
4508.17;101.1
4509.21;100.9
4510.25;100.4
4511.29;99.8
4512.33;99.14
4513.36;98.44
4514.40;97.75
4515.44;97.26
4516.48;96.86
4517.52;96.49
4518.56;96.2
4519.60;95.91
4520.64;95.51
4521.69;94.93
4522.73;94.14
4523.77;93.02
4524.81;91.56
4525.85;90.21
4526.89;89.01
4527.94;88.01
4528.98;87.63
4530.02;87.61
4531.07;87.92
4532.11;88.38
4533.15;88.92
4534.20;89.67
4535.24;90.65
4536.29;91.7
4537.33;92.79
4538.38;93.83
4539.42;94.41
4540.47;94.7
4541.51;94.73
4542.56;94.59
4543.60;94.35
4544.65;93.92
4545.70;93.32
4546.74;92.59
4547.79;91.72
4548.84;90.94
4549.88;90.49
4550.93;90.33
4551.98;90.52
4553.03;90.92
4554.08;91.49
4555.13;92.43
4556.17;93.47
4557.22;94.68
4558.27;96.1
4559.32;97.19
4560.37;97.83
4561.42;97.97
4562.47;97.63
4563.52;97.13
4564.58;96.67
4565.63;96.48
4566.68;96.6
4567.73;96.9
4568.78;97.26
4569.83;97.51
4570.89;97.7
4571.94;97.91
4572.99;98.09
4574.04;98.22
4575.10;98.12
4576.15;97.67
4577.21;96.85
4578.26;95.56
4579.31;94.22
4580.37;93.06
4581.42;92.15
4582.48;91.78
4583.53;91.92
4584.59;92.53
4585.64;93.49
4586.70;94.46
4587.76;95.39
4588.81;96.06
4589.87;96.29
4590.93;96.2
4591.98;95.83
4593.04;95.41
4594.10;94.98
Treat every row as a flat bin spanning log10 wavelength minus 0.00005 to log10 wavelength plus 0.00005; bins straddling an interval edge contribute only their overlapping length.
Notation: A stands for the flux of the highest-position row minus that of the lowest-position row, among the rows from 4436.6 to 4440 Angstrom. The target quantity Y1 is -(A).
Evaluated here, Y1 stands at -1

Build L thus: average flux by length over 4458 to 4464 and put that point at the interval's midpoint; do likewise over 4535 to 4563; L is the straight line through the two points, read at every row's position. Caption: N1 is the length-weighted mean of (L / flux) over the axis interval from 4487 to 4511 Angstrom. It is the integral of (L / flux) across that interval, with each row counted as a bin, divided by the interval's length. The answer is 0.93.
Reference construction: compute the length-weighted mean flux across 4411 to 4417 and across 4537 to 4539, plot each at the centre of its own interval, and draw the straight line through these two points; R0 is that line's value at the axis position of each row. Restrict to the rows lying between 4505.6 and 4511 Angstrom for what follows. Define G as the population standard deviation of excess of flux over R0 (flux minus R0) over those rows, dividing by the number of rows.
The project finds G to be 0.3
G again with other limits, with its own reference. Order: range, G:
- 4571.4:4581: 1.8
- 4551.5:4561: 2.6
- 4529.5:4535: 0.7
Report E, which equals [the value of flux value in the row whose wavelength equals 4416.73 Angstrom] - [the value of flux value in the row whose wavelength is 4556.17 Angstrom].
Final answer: 0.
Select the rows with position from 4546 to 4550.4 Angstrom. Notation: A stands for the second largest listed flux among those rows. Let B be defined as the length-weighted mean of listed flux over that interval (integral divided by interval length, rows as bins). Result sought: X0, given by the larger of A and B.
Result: 92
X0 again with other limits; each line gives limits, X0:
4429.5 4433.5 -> 91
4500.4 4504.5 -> 100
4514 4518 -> 97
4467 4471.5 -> 91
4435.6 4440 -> 91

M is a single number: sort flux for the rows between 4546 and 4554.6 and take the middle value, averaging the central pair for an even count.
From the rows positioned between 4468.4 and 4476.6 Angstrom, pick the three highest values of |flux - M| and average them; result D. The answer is 5.5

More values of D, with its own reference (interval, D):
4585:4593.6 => 5.3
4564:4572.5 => 6.8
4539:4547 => 3.7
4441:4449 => 1.8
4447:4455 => 2.8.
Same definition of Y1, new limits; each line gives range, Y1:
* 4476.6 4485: 4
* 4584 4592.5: -3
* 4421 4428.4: 2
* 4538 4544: -1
